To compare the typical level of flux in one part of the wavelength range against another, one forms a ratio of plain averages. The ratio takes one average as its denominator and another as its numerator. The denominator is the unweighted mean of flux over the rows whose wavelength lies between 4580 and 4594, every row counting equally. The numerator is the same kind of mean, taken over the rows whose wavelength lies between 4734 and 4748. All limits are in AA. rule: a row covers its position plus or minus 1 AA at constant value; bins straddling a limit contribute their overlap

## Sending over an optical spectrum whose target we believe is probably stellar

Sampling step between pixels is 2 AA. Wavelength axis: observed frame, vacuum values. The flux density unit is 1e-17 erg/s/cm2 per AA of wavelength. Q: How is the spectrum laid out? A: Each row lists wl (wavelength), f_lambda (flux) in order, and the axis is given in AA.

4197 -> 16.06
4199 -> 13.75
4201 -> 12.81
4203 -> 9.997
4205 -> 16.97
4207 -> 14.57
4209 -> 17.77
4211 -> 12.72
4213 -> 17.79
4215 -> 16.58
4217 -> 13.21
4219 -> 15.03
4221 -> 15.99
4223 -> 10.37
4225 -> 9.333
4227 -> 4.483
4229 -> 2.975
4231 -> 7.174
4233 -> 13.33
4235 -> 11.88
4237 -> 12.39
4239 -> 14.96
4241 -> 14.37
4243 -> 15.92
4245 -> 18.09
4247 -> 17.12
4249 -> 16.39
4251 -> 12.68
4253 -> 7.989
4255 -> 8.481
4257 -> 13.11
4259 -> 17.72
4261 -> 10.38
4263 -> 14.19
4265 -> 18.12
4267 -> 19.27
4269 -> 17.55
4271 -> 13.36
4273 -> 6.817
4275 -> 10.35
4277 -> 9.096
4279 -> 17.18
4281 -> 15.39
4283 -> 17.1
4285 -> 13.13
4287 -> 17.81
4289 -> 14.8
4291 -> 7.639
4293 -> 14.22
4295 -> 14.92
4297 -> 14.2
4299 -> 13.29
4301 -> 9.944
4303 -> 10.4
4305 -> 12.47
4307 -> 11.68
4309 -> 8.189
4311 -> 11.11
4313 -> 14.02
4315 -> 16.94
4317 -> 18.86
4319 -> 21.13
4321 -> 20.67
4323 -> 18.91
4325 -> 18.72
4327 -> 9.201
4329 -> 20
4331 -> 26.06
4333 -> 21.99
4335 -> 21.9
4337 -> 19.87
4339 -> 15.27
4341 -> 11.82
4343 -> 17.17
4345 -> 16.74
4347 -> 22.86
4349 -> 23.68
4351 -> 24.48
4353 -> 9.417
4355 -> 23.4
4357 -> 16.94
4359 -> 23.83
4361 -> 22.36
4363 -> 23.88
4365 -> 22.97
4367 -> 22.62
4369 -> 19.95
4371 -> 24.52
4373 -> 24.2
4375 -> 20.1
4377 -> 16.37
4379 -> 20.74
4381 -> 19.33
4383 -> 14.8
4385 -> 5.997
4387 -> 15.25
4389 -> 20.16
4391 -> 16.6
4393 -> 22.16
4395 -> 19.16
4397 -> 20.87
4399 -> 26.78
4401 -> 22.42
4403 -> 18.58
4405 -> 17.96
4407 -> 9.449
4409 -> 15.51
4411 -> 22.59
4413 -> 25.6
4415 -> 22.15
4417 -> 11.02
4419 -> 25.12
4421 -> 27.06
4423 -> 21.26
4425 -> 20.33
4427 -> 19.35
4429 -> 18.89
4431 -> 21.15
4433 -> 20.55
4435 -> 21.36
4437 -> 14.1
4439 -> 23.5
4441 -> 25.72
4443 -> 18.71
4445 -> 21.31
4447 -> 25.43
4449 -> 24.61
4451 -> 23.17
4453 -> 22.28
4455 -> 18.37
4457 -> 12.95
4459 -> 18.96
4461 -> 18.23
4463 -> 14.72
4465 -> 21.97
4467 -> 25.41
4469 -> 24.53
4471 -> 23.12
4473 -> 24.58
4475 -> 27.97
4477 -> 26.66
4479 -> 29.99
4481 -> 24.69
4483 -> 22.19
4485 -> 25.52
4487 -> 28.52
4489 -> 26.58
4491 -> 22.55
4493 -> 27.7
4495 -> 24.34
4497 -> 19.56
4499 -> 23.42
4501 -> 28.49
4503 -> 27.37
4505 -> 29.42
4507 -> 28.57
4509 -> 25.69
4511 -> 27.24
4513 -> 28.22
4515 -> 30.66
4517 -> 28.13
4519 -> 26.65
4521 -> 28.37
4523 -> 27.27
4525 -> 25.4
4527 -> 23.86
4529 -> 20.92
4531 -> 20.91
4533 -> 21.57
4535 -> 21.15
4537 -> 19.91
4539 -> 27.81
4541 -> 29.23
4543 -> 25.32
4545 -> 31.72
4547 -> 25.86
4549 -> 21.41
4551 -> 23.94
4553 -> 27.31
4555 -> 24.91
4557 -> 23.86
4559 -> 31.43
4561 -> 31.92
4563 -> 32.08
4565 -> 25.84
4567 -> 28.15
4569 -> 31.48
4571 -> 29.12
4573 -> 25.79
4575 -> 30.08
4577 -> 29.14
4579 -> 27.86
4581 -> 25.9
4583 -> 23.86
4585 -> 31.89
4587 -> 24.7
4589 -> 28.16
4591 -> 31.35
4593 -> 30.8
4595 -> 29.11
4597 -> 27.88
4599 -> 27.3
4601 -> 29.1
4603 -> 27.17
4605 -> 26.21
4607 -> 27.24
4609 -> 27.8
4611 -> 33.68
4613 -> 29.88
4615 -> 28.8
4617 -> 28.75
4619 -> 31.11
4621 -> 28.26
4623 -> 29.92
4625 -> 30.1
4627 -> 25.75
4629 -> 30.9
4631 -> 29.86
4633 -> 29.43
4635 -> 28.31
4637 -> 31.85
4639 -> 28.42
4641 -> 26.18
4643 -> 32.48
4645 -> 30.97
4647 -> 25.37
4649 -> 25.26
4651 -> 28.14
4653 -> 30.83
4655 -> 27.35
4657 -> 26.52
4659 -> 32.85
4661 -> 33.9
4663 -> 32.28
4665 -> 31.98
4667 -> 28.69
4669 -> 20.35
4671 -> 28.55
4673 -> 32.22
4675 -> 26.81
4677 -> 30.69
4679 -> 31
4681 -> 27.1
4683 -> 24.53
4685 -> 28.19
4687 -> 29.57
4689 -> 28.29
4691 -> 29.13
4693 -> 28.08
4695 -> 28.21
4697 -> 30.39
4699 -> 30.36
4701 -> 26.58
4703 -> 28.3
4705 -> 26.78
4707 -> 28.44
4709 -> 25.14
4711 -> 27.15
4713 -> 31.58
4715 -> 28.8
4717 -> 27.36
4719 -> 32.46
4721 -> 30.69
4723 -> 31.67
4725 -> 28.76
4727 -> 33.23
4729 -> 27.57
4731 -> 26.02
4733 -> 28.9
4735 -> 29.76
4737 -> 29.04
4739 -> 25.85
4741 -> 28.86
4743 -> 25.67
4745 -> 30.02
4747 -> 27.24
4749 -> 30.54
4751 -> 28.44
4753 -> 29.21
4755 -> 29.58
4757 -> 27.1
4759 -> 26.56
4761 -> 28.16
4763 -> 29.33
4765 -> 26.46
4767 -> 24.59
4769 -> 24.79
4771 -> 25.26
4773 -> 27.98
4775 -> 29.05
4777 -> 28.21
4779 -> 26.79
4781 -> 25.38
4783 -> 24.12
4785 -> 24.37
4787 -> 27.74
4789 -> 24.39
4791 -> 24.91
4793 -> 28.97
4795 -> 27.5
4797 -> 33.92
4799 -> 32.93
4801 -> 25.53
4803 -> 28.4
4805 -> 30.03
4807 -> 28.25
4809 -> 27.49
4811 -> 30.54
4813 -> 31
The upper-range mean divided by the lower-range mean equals 1.0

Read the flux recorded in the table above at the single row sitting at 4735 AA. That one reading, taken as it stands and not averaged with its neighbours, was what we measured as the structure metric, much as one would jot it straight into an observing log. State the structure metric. 29.76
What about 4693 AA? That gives 28.08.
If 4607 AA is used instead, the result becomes 27.24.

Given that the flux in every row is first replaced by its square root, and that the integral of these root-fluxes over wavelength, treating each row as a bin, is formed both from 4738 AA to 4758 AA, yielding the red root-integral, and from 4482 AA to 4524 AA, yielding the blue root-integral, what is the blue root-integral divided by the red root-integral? 2.0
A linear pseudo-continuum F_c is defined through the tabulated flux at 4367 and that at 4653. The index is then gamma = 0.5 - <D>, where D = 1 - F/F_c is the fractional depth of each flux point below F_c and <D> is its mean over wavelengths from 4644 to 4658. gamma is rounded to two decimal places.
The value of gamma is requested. 0.40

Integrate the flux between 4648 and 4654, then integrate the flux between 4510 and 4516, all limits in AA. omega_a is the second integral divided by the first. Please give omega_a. 1.02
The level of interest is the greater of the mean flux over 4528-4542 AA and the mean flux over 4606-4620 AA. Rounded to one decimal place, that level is 29.6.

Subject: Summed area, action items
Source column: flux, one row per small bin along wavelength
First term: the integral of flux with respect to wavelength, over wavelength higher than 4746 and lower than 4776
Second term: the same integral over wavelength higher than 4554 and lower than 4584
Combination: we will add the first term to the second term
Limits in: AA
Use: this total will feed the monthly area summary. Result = 1671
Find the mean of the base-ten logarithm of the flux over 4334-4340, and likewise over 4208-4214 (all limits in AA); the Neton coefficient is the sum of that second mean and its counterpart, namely 2.48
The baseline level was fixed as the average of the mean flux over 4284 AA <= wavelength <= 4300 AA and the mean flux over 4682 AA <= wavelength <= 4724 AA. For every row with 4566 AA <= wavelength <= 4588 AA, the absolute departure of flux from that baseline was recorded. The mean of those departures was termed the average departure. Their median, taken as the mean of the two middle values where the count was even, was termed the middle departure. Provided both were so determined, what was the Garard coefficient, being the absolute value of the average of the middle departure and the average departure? 6.9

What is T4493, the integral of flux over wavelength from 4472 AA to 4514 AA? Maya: 1099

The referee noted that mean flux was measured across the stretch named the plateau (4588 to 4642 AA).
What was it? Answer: 29.0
